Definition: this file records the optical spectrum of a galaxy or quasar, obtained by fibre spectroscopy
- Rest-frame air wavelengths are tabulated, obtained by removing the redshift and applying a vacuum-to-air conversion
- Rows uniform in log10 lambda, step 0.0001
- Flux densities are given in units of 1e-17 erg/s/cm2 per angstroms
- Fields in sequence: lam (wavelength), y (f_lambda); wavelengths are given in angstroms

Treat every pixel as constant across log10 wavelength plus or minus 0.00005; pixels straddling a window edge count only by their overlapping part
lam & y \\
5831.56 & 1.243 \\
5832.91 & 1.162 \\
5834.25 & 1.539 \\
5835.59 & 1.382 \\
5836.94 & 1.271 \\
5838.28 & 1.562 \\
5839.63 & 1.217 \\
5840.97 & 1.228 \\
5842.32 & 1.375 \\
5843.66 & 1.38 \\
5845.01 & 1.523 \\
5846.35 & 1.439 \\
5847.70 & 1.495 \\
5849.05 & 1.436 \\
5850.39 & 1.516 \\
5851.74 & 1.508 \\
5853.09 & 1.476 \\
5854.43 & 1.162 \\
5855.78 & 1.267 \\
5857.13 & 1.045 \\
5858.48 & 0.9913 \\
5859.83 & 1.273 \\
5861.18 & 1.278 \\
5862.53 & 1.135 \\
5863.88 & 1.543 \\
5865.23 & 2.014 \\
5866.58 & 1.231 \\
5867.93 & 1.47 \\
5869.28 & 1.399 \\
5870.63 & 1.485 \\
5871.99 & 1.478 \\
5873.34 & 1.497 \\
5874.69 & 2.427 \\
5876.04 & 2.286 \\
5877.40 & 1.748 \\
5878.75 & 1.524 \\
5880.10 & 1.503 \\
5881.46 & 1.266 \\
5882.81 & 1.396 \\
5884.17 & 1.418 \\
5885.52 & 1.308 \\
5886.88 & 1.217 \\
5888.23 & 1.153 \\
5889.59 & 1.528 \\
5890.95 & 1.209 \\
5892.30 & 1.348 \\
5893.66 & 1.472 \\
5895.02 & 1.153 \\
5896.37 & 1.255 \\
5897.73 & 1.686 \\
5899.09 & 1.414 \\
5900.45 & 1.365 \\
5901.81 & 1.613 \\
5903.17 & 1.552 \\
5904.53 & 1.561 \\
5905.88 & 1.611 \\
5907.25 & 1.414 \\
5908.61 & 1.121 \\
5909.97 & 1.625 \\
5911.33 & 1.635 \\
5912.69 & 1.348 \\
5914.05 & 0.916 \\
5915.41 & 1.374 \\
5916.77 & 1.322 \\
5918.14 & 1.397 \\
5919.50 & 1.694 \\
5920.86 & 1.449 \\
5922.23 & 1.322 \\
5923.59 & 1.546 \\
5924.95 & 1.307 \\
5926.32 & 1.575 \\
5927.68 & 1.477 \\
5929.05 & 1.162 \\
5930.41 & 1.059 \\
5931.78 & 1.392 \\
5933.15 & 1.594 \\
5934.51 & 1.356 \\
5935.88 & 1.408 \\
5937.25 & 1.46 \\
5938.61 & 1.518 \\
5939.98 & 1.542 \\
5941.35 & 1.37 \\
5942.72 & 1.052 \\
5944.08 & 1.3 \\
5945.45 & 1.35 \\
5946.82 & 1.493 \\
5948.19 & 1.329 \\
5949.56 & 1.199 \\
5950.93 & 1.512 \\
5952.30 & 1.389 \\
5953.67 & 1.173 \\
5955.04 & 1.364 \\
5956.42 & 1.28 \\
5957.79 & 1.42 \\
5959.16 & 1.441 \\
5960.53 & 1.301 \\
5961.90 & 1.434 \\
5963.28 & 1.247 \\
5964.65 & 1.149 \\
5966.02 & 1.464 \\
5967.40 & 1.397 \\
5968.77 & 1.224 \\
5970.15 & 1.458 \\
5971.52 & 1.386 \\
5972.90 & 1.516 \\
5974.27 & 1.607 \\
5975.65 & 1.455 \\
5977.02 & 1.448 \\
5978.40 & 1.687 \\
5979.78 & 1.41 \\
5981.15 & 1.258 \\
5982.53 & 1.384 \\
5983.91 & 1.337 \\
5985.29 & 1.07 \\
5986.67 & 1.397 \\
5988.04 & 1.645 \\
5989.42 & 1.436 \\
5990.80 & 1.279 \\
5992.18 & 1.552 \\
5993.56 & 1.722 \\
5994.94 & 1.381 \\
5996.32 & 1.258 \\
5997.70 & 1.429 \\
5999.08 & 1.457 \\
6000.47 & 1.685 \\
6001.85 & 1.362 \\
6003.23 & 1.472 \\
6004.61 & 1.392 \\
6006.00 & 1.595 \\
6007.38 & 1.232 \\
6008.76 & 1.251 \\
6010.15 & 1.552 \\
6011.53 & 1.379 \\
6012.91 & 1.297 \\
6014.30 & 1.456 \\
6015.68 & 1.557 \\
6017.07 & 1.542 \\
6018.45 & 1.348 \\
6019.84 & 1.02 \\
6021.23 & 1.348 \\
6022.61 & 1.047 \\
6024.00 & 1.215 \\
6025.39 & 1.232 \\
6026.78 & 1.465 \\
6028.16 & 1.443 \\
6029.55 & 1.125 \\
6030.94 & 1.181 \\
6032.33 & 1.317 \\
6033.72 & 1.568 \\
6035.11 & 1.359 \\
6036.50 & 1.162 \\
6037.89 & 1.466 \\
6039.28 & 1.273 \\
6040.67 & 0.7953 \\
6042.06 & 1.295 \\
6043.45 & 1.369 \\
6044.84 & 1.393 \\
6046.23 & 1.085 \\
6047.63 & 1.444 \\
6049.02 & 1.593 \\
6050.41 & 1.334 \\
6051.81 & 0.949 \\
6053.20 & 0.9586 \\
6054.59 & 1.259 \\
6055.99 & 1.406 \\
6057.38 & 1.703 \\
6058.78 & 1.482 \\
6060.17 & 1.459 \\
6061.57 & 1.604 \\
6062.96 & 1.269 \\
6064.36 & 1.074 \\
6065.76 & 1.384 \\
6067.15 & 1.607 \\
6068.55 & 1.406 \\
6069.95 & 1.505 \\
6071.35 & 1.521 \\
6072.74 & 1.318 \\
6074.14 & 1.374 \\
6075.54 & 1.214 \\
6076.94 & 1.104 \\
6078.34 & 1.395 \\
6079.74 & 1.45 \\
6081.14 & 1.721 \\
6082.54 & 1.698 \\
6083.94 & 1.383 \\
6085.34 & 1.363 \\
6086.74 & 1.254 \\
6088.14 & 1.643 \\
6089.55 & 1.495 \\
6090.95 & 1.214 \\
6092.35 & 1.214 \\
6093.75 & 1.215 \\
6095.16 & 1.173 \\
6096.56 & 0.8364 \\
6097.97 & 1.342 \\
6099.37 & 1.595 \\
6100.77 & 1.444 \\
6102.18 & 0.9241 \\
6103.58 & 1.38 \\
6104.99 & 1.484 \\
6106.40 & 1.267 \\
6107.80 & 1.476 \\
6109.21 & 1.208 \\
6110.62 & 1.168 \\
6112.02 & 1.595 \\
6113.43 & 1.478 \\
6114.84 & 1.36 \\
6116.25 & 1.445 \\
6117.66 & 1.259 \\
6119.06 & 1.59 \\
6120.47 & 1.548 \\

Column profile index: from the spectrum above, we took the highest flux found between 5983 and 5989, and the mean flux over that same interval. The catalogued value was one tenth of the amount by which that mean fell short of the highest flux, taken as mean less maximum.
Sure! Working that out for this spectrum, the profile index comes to -0.028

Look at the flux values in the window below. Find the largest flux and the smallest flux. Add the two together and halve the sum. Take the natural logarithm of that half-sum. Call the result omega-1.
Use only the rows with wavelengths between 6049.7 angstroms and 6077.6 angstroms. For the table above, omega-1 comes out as 0.282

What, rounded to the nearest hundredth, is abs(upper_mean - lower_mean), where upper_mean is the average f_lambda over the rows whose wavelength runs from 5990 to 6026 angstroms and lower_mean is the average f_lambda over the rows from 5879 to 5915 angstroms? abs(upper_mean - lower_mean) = 0.00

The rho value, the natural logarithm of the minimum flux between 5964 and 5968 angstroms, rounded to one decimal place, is 0.1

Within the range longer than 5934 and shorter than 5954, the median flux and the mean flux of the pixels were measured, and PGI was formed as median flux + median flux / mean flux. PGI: 2.37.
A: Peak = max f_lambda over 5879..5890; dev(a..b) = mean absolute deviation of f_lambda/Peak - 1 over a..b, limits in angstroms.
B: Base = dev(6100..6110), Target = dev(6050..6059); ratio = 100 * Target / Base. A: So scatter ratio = 136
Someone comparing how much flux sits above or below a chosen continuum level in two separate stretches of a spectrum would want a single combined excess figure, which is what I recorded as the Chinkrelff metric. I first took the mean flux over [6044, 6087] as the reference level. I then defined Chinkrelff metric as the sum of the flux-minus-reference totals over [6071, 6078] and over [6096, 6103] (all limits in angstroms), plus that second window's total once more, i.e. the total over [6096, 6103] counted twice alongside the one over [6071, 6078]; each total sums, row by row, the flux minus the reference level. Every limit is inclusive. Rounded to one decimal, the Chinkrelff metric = -1.9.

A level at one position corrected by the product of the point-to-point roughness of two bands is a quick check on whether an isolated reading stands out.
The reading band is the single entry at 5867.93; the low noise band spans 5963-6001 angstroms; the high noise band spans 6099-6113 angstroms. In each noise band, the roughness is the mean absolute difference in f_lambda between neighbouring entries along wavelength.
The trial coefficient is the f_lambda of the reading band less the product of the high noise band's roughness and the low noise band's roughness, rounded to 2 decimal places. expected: 1.42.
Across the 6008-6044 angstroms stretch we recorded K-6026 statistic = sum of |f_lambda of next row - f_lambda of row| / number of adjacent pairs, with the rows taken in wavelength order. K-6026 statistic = 0.205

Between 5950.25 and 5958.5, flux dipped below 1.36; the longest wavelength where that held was 5956.42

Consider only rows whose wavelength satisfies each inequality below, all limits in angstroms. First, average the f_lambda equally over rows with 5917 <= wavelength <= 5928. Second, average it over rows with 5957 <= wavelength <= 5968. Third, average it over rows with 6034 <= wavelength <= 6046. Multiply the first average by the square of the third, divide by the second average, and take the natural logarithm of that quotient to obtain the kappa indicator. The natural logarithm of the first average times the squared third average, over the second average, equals 0.55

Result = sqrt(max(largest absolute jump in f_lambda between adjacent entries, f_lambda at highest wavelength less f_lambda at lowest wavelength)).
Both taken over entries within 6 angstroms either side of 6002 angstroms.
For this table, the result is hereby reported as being 0.60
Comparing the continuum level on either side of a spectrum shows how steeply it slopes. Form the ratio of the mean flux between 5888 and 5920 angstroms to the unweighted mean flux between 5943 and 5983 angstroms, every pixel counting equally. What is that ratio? 1.02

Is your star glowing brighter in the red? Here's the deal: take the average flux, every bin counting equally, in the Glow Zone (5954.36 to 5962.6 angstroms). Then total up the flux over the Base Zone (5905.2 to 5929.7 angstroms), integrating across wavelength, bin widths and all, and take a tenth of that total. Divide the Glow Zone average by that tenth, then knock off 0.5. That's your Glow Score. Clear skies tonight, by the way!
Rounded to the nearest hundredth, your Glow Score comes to -0.10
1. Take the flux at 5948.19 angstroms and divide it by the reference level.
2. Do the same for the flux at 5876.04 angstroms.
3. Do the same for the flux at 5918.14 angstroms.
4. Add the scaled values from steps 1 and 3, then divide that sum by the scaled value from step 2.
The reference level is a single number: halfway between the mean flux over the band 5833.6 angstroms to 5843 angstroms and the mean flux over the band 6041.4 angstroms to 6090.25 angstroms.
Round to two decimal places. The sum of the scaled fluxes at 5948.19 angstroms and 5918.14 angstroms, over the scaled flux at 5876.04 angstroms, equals 1.19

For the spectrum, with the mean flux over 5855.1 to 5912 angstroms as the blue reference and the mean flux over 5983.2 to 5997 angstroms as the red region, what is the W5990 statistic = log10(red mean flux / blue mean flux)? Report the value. -0.013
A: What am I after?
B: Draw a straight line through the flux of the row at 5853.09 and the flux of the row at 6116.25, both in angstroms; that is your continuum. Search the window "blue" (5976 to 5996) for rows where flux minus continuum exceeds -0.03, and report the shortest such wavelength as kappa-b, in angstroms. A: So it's 5977.02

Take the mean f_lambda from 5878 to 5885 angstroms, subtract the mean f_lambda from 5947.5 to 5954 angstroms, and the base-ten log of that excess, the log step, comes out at -1.0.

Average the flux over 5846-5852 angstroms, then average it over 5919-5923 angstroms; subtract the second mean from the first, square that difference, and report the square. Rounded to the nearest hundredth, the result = 0.00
